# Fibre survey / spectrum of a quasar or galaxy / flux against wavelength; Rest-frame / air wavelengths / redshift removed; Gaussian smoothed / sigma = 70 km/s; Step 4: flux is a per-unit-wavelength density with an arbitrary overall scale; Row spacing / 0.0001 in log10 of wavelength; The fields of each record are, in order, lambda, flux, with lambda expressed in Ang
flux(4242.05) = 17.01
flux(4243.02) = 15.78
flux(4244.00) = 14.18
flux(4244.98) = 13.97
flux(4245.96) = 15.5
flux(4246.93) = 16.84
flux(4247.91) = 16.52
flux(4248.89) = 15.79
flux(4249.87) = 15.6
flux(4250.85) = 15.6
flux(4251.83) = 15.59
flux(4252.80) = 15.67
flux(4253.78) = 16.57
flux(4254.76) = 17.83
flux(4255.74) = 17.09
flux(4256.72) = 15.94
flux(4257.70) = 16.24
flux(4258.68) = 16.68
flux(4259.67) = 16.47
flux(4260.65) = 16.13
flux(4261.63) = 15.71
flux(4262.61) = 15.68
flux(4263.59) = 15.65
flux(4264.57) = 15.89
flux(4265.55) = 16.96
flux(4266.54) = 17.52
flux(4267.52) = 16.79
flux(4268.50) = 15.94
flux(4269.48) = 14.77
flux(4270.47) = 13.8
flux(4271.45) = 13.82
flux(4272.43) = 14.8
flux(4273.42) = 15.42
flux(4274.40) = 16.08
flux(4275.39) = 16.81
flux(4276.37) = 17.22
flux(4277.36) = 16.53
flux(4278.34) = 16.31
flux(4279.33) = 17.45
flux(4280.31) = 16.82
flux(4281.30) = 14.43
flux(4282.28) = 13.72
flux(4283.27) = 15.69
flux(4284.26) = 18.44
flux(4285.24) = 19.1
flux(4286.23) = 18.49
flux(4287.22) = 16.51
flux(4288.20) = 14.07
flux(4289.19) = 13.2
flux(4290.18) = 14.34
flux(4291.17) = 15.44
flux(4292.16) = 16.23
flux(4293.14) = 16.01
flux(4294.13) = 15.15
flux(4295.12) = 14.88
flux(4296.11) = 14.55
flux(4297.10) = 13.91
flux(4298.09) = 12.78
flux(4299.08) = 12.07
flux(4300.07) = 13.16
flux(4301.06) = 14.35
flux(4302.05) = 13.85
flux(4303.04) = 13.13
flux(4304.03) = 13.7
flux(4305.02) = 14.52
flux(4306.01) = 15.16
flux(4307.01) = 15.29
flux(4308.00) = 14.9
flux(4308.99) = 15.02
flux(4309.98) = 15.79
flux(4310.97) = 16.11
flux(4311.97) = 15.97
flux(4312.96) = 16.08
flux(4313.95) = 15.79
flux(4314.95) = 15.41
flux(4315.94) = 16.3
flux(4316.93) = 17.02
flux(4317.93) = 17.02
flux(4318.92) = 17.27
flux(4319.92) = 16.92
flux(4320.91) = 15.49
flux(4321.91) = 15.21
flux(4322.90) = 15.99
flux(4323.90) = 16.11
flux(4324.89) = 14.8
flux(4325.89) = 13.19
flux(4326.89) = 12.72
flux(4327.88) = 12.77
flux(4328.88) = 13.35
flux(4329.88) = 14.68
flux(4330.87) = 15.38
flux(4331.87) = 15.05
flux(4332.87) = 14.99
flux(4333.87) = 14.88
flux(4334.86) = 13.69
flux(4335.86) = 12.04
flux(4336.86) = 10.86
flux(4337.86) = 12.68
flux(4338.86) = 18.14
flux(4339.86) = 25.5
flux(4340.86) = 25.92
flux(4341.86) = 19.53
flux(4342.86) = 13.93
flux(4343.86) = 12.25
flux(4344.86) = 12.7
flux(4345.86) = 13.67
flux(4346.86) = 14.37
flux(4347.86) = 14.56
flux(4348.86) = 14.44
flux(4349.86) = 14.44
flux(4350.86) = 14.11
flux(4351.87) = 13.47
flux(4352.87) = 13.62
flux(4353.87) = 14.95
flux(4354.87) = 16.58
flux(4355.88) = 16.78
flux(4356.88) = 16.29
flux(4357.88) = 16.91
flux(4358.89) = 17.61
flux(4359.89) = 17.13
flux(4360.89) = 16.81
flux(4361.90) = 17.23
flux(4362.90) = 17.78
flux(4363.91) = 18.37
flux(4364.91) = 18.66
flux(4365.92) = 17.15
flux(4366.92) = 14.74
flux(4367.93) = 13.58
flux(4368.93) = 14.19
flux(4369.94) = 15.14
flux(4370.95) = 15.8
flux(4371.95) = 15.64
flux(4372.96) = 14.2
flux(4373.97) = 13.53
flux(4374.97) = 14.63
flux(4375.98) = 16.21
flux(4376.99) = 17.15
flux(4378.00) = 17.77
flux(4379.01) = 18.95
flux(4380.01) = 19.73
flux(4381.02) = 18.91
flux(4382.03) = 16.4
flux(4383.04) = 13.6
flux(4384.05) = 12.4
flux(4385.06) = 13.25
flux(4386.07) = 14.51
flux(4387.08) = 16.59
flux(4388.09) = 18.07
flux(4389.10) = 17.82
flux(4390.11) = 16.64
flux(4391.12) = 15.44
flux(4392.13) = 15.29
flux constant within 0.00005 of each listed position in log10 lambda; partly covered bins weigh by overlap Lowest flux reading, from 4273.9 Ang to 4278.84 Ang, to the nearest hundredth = 16.08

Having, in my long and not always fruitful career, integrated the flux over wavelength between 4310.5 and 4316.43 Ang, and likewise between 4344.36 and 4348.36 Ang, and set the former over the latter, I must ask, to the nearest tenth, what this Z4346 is 1.7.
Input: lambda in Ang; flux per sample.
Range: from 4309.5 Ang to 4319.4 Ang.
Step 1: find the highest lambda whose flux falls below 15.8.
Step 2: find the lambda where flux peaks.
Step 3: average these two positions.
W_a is 4316.9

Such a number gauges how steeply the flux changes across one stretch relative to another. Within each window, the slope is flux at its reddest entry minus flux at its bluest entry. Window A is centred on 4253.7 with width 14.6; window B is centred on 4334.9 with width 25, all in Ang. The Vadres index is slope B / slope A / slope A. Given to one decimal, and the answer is -3.2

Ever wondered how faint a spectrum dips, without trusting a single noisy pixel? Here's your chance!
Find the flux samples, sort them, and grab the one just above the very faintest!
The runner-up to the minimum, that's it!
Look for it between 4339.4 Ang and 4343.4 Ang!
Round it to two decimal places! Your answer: 19.53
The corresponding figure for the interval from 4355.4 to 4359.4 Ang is 16.78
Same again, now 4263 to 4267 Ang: 15.89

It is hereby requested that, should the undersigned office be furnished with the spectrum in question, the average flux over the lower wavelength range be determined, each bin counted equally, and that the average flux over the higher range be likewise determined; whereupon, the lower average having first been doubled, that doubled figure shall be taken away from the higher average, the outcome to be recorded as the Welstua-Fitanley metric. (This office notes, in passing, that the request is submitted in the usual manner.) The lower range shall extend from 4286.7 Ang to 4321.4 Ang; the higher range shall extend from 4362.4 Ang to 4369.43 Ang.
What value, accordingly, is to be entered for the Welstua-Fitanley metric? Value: -13.8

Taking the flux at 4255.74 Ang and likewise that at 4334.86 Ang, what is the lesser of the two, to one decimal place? 13.7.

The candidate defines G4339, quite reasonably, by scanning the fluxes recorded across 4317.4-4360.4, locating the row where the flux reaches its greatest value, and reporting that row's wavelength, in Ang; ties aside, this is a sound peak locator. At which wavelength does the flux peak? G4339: 4340.86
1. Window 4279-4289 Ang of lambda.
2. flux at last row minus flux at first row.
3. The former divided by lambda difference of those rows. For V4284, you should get -0.4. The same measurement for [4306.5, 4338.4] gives -0.1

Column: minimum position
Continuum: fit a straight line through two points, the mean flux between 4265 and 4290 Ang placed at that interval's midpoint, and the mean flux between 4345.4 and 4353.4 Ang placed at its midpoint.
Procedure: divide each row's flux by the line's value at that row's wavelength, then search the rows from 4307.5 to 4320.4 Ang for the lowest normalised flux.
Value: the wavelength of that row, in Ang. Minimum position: 4308.00 Ang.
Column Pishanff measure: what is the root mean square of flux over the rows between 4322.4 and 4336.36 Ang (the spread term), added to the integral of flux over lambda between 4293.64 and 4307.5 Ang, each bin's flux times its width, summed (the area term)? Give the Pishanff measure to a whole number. 209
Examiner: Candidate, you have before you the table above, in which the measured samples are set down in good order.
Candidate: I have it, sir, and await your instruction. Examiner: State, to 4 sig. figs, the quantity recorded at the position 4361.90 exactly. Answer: 17.23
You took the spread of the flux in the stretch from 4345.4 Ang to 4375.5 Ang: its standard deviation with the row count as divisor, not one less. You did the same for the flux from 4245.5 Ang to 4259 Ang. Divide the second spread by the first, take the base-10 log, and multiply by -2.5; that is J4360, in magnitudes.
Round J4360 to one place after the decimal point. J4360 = 0.9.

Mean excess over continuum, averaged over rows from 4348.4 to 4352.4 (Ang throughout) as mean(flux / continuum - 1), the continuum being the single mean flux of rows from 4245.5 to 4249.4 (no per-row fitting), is -0.13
